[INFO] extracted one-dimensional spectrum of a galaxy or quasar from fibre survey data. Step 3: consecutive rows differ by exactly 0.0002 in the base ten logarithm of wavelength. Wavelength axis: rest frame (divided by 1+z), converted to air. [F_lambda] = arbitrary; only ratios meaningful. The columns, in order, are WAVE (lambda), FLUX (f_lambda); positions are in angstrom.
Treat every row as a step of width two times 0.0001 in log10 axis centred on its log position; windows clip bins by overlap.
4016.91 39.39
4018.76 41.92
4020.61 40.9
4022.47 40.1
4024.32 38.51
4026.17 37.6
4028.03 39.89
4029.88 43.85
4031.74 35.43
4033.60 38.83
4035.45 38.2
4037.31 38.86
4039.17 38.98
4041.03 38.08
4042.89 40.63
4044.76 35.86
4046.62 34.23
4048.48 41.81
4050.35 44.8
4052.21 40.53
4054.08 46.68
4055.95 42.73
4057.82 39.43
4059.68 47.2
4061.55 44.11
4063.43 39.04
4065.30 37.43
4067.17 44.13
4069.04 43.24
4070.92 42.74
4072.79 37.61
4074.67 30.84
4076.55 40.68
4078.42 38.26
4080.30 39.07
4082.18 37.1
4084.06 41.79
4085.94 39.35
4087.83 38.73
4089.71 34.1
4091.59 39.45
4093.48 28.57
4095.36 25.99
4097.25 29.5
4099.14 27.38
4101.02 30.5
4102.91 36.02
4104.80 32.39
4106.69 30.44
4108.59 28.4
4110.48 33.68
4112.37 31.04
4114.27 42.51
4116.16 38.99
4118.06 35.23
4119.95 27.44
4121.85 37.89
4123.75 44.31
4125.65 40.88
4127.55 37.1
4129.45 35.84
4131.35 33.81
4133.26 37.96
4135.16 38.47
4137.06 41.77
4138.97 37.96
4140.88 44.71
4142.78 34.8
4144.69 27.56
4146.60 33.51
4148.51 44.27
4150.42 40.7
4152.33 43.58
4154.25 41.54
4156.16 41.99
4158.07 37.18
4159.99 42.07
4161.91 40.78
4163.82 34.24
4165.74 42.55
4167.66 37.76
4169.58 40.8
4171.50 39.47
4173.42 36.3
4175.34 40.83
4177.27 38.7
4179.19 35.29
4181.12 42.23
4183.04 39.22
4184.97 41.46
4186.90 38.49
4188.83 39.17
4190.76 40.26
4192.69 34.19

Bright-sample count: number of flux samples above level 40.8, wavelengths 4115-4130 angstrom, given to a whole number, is 2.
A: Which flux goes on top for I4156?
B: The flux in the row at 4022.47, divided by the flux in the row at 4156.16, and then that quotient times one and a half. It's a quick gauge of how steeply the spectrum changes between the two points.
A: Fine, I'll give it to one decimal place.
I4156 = 1.4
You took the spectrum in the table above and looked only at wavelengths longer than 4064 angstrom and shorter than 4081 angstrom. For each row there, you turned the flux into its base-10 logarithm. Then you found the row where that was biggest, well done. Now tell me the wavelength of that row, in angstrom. 4067.17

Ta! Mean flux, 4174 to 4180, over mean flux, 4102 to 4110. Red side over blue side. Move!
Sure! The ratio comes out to 1.20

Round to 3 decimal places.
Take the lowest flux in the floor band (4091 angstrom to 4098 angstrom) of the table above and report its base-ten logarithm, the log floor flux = 1.415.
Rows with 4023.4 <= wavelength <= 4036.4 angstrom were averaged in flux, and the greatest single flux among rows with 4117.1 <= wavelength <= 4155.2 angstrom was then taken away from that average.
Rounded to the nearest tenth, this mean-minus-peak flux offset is -5.8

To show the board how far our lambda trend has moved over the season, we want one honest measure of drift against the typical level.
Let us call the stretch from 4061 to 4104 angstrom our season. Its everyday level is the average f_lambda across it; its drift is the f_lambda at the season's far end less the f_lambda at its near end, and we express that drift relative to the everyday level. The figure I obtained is -0.2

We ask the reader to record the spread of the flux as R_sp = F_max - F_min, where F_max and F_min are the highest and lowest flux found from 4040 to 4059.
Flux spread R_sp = 12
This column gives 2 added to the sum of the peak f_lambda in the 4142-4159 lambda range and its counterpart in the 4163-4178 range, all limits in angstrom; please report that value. 89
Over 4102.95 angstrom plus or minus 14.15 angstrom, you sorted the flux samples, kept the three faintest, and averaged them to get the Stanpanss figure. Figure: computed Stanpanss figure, 27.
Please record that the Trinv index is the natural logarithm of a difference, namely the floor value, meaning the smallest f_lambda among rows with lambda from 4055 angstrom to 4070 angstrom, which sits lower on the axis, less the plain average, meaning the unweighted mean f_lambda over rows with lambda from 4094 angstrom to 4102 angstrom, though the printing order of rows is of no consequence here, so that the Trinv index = 2.2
